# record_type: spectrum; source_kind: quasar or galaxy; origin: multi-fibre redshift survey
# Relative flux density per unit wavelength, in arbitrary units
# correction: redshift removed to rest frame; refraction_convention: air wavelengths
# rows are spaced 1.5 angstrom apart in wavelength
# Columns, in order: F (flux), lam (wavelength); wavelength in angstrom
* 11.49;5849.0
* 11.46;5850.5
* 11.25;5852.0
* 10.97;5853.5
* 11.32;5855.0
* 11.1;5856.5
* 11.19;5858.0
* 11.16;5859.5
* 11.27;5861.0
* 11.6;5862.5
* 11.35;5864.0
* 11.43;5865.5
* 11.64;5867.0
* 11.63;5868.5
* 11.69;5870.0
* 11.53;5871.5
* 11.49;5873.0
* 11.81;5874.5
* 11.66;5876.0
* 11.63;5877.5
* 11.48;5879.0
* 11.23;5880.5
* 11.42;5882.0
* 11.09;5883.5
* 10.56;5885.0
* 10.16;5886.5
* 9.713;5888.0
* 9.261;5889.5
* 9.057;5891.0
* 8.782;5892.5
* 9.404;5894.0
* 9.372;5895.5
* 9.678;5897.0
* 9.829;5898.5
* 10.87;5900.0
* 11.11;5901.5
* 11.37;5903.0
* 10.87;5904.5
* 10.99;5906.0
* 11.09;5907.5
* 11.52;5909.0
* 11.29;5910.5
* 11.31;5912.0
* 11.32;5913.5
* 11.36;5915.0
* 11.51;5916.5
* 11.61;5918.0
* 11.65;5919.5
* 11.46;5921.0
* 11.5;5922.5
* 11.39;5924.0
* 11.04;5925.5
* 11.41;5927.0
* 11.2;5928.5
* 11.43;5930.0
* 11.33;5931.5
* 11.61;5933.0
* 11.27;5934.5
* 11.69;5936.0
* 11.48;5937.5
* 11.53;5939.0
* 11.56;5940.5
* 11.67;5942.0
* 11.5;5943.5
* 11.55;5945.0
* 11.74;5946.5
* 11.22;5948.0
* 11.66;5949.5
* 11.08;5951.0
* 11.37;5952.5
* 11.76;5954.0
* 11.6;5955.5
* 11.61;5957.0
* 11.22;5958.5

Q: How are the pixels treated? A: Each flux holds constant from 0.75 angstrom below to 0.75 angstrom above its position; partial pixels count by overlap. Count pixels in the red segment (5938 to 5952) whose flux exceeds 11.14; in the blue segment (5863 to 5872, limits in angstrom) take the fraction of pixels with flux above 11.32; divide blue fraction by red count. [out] 0.125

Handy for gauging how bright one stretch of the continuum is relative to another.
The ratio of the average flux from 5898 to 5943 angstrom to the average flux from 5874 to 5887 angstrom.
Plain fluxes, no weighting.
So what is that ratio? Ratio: 1.01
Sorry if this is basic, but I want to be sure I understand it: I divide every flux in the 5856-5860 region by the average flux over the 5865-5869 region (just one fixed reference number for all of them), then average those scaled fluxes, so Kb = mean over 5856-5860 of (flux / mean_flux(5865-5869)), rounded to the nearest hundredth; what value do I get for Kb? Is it 0.96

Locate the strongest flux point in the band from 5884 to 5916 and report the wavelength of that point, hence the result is 5909.0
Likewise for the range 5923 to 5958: 5954.0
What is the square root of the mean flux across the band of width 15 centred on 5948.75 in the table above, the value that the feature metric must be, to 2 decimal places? 3.39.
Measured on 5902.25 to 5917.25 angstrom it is 3.36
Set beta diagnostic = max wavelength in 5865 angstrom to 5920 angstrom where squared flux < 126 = 5907.5 angstrom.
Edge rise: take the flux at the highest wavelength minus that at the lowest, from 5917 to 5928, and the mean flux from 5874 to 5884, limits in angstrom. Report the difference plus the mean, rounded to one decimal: 11.3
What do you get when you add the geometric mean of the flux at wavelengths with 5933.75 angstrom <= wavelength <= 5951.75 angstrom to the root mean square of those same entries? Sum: 23.0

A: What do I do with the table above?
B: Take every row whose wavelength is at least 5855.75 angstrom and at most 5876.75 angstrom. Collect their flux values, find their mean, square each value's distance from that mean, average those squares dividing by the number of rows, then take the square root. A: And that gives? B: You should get 0.21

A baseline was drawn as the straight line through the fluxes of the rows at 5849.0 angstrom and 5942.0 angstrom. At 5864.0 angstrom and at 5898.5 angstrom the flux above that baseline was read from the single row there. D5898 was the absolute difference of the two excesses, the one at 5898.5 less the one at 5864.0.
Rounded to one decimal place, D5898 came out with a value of 1.6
